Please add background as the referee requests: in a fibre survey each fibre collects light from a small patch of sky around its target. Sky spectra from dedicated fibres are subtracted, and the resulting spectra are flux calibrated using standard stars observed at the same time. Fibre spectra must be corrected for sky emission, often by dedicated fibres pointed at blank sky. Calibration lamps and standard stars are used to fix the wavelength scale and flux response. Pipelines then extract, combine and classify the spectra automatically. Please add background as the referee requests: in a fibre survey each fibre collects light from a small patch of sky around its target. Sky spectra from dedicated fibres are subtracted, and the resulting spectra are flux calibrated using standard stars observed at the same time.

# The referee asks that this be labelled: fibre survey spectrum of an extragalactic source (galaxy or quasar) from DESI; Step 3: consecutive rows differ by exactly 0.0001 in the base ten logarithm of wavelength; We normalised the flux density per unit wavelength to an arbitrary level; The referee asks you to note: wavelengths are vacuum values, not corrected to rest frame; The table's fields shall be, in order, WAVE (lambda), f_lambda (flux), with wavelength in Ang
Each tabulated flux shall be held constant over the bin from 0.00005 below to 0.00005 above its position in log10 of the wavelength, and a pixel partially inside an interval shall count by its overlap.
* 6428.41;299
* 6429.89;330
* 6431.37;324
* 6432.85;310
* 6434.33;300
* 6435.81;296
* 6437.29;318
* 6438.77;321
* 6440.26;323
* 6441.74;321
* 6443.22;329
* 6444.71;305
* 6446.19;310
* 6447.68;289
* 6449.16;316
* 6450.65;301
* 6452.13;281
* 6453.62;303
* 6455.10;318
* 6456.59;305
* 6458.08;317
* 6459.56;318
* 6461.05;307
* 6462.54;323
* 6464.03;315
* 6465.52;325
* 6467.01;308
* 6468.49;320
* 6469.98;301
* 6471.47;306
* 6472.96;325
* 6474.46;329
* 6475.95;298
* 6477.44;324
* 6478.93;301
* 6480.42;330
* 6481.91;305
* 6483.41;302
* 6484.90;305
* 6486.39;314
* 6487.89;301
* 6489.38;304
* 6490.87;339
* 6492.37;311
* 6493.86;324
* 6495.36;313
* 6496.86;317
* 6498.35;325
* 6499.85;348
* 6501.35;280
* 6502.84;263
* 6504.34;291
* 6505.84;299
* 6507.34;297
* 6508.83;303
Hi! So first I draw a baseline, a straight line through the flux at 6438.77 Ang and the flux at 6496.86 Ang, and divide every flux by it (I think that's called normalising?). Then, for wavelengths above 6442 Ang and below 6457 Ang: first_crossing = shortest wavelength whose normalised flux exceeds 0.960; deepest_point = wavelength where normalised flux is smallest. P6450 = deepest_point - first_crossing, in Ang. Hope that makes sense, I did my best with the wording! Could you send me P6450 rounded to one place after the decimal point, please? 8.9 Ang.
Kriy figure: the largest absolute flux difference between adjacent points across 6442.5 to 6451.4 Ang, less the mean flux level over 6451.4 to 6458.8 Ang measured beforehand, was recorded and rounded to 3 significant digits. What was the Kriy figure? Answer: -278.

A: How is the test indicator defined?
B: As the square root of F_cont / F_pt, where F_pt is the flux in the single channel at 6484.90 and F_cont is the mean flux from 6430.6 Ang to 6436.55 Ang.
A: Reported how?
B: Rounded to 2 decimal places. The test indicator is 1.00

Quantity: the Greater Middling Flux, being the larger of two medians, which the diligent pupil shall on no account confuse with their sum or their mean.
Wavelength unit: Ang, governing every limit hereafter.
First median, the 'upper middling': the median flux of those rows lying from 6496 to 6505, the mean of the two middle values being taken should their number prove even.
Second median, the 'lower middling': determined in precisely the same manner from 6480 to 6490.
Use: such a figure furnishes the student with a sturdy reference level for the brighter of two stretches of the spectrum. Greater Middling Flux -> 305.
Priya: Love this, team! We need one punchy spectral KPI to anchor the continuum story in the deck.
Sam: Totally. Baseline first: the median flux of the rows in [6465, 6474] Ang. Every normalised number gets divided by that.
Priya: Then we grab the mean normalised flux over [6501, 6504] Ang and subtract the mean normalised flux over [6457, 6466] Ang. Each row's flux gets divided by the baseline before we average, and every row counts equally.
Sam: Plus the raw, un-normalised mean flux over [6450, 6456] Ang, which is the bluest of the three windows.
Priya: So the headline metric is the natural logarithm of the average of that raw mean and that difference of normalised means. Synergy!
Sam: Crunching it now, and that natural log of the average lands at 5.01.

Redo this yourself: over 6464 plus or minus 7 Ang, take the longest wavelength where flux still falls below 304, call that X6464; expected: 6469.98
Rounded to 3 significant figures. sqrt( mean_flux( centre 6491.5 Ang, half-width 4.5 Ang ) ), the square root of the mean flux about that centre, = 17.8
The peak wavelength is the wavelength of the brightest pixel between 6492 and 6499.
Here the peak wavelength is 6498.35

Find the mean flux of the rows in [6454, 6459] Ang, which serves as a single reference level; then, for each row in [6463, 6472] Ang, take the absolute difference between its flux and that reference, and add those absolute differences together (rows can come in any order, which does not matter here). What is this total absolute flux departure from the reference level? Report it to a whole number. 45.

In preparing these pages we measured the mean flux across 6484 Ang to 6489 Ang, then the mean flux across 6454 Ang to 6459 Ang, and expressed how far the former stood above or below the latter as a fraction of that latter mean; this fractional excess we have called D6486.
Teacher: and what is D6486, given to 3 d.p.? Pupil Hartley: -0.021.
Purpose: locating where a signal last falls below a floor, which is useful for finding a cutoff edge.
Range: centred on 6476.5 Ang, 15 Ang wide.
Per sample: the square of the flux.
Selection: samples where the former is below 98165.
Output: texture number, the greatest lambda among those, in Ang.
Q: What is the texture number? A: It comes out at 6483.41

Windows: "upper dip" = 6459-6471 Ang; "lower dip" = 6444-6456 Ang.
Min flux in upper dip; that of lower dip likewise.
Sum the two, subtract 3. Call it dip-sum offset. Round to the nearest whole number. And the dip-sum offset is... 579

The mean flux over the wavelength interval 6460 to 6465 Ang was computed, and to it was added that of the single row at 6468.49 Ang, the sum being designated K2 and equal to 635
